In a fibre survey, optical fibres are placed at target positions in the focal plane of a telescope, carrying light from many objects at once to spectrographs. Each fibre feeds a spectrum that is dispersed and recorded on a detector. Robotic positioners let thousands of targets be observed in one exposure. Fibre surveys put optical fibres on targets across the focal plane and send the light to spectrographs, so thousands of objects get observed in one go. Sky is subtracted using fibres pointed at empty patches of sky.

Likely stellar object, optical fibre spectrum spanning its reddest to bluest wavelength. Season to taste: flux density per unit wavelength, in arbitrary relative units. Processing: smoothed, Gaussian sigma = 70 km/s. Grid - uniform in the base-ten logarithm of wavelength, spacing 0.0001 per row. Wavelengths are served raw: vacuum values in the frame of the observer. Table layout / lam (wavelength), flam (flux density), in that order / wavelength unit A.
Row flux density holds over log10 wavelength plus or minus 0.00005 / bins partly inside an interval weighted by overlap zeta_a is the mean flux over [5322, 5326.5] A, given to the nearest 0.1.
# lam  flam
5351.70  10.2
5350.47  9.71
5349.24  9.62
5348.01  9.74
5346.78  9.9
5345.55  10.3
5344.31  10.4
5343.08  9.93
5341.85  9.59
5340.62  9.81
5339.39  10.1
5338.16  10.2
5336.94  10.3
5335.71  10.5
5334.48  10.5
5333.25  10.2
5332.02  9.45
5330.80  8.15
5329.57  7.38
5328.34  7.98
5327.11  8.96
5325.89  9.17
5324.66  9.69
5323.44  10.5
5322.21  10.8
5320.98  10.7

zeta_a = 10.0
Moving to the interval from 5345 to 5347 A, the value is 10.1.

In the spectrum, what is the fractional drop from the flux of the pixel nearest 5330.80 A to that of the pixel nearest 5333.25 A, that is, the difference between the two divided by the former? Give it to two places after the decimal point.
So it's -0.25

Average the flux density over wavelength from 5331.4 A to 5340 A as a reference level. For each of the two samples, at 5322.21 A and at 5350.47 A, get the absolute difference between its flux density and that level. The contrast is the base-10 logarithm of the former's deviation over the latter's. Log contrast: 0.1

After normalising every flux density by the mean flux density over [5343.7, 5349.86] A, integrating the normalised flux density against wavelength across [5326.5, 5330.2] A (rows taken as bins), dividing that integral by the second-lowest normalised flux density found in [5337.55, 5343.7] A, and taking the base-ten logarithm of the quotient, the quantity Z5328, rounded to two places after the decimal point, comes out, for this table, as 0.48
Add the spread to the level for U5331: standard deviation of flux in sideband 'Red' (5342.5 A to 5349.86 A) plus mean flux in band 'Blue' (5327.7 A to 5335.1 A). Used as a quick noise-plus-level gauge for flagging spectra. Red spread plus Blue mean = 9.2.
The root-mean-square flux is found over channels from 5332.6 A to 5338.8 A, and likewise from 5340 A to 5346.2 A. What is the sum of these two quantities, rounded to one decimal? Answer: 20.4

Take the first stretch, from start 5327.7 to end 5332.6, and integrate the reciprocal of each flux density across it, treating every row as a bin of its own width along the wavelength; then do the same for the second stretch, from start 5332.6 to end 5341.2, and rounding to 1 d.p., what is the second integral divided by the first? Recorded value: 1.4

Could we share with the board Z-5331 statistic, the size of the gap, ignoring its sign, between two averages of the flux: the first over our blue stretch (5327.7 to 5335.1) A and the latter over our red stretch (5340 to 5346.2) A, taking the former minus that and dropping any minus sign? 1.1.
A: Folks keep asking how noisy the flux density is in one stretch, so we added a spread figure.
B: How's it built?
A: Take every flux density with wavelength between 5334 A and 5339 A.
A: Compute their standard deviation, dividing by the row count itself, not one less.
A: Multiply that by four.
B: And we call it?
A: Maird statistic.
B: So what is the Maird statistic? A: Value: 0.5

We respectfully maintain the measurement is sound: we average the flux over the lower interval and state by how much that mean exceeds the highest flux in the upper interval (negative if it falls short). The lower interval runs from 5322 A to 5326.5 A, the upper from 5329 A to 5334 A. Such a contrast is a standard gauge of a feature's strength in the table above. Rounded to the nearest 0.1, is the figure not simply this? -0.2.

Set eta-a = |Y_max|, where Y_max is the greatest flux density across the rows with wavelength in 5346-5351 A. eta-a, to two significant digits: 9.9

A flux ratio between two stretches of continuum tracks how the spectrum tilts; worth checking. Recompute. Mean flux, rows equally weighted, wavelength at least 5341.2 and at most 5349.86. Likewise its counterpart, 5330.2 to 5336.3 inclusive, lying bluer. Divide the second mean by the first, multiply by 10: 9.8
